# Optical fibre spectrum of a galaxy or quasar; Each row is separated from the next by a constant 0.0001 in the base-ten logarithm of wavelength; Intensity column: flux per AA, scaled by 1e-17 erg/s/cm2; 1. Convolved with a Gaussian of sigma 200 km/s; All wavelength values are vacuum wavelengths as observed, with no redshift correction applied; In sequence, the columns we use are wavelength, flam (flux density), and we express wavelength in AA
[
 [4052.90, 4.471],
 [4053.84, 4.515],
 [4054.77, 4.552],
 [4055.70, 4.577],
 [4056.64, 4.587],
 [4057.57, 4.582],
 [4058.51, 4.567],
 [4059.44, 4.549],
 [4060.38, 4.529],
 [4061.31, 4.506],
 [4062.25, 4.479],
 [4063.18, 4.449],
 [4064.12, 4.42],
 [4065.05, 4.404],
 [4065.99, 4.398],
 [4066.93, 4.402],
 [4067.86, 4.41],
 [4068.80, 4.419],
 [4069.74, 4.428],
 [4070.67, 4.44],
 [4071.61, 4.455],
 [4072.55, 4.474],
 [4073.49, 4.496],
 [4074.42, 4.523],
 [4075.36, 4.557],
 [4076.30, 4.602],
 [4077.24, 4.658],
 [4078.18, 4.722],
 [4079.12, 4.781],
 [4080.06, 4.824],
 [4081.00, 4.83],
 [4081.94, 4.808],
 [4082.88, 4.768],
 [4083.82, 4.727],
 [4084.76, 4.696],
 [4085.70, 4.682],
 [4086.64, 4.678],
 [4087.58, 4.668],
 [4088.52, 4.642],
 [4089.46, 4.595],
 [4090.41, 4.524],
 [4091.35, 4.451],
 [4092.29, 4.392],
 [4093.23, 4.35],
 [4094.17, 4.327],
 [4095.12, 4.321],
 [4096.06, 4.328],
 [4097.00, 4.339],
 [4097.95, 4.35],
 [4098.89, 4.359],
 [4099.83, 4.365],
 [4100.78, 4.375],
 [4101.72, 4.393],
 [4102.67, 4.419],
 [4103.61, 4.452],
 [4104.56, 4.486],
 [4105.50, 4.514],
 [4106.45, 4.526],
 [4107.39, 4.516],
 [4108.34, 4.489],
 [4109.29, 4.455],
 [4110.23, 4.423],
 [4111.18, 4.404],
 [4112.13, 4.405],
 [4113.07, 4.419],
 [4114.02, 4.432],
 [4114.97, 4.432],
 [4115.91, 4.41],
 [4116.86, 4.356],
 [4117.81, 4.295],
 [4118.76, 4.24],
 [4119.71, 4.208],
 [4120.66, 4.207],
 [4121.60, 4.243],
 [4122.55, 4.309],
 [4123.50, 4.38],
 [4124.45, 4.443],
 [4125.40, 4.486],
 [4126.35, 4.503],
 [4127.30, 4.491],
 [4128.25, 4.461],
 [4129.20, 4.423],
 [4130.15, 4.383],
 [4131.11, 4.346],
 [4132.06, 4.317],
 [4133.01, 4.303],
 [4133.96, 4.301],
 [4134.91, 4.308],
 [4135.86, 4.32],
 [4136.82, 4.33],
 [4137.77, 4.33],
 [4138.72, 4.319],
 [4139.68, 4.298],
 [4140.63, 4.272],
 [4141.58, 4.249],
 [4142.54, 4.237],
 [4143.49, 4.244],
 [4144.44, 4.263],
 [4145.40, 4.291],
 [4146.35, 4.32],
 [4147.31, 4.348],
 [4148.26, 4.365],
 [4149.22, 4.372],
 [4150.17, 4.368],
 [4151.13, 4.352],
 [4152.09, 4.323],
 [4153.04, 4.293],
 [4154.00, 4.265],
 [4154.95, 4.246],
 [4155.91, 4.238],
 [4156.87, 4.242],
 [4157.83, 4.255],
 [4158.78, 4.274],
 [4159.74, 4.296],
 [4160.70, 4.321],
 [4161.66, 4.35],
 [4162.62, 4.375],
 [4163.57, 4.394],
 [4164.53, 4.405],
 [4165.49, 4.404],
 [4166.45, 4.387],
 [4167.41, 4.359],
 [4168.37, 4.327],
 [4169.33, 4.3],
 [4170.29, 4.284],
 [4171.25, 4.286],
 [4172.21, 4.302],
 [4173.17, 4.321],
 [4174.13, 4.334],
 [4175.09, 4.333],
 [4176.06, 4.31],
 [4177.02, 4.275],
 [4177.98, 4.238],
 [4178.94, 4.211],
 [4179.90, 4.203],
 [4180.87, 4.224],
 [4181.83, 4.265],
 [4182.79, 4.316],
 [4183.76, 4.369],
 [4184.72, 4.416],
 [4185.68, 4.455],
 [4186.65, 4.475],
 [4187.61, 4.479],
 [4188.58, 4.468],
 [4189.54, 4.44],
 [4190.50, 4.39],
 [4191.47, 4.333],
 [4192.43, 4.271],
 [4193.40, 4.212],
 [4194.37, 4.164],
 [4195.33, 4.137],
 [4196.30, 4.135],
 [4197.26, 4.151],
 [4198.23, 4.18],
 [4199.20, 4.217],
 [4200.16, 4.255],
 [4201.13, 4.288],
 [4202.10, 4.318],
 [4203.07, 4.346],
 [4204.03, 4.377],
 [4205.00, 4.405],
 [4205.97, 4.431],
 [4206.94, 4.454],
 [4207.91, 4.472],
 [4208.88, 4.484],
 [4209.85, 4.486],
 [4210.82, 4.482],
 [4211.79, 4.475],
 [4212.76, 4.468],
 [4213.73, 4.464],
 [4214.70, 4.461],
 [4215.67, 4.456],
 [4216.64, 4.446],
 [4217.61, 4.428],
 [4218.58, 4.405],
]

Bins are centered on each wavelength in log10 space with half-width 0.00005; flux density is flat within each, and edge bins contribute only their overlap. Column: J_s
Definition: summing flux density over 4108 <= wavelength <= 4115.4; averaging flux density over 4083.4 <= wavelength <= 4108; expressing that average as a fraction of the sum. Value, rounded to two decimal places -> 0.13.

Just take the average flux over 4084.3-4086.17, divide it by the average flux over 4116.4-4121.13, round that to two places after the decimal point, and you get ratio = 1.10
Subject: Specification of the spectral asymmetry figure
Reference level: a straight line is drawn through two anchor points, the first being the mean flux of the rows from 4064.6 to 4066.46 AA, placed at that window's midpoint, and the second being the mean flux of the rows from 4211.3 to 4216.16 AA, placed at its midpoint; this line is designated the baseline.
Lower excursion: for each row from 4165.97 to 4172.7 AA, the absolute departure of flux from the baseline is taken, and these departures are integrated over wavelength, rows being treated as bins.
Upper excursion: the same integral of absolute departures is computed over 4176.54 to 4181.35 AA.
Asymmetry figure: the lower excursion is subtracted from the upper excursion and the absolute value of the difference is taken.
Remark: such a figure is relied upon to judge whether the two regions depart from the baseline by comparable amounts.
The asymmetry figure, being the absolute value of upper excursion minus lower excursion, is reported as 0.2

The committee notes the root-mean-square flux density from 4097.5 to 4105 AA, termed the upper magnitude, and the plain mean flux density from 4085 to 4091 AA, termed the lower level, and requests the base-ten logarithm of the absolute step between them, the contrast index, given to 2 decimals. -0.64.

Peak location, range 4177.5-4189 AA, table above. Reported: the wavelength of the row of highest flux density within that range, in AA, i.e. 4187.61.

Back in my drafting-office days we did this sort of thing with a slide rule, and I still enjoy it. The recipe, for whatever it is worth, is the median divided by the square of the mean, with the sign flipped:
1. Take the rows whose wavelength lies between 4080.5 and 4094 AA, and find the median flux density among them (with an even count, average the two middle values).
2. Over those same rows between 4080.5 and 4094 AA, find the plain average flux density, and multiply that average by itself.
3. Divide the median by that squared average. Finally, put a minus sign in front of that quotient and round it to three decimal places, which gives -0.218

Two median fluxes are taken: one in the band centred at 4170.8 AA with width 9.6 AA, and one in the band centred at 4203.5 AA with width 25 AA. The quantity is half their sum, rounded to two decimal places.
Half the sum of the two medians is 4.34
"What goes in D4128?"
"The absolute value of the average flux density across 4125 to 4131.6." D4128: 4.44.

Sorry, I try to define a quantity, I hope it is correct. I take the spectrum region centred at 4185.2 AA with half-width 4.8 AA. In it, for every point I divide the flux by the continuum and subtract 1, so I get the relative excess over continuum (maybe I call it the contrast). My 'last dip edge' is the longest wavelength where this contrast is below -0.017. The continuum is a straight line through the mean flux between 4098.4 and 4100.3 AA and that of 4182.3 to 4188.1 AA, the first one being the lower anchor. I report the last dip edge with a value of 4182.79 AA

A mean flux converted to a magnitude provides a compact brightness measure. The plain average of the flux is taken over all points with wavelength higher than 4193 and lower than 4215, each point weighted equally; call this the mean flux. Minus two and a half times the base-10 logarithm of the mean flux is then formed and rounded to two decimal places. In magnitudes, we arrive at -1.59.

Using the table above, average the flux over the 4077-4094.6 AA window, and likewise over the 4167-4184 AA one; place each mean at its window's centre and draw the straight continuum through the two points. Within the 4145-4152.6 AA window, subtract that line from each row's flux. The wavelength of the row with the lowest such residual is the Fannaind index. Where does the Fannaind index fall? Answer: 4145.40 AA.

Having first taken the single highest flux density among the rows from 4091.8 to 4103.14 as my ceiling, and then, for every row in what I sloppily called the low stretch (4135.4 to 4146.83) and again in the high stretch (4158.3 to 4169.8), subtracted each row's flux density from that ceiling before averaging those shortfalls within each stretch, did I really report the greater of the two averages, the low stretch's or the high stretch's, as 0.13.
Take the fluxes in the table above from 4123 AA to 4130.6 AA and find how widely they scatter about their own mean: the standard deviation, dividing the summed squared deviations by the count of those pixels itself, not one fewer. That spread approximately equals 0.045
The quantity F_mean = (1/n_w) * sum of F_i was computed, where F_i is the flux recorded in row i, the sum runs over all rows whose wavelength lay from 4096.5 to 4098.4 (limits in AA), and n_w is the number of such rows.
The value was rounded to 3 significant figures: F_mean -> 4.34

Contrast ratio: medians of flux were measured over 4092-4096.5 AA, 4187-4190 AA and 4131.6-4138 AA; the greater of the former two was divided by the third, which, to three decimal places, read 1.035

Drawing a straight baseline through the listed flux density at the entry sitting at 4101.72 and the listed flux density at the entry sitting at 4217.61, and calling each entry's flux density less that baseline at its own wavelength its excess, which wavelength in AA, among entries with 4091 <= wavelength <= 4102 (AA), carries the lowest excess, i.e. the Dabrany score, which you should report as 4095.12 AA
